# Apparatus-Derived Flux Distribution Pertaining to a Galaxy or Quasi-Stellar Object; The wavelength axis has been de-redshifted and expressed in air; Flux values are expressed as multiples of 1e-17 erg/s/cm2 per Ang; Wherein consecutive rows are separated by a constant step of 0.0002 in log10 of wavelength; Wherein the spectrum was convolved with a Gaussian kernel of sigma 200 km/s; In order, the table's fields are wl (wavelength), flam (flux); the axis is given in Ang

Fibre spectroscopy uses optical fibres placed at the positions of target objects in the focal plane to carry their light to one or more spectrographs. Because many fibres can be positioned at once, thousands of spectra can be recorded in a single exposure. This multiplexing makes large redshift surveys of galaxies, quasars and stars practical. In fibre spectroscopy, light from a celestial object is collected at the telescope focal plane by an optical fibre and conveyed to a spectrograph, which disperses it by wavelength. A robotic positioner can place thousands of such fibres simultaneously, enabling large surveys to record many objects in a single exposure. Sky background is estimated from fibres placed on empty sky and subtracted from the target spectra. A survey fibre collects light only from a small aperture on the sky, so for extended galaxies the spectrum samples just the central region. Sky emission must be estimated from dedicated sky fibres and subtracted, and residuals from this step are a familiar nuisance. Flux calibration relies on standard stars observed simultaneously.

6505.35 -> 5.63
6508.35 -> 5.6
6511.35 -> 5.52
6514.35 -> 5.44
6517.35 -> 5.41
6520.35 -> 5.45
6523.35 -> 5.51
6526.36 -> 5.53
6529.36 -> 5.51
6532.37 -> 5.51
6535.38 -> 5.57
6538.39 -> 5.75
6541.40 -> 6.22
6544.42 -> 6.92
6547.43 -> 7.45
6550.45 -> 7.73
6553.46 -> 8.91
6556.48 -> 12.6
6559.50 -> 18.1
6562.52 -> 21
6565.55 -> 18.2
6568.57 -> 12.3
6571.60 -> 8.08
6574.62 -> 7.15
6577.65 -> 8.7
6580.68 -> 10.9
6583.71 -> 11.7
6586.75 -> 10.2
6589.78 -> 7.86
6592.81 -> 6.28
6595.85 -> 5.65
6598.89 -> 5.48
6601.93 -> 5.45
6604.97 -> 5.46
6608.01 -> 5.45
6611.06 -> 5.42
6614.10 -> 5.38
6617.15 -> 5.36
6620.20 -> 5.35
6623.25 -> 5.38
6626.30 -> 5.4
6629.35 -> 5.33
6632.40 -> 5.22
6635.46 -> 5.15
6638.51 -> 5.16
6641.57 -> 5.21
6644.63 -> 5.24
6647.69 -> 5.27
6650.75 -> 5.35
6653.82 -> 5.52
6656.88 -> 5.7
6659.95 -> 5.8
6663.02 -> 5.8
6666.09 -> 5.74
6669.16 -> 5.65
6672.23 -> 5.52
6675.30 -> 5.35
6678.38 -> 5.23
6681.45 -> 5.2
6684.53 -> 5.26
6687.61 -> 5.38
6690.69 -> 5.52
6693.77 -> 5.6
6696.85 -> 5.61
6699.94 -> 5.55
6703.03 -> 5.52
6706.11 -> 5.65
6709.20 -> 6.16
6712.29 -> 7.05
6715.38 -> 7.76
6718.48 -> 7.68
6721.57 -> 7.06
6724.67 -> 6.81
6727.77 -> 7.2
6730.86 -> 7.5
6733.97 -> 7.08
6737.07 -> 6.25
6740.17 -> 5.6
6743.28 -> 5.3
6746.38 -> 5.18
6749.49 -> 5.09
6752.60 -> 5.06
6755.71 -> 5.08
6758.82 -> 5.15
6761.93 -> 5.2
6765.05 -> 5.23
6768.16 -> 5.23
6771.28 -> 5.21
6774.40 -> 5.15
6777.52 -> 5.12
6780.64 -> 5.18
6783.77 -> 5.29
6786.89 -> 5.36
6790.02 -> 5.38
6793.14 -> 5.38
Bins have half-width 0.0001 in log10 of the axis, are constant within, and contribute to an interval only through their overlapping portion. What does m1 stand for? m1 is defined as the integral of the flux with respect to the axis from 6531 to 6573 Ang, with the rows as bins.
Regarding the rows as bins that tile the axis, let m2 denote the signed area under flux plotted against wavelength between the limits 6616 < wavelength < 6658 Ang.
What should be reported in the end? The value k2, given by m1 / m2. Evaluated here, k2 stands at 1.9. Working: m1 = 434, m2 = 224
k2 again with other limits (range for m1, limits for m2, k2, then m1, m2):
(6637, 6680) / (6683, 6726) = 0.9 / 235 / 266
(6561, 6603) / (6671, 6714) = 1.7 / 419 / 242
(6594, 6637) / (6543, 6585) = 0.5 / 232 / 480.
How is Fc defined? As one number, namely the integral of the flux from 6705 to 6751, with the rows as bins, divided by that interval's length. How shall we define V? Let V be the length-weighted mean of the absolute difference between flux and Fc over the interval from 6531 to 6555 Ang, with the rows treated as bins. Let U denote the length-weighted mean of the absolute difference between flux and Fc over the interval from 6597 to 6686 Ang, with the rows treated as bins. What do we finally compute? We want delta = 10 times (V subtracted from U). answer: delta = 1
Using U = 1.09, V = 1.0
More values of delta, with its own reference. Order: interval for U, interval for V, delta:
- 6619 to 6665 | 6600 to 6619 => 0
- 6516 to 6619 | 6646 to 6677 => 17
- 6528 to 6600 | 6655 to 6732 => 25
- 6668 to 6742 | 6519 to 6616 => -19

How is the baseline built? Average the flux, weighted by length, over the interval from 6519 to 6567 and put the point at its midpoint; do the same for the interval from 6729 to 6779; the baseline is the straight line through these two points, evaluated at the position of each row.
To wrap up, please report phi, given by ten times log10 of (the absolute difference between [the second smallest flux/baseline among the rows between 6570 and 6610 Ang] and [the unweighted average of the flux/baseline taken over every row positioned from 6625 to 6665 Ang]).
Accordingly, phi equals -12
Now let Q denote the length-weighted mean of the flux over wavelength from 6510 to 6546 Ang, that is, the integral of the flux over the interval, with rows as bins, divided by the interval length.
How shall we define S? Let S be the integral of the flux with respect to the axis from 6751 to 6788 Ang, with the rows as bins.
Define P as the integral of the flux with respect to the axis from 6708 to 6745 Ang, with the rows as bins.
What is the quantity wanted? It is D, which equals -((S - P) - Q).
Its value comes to 65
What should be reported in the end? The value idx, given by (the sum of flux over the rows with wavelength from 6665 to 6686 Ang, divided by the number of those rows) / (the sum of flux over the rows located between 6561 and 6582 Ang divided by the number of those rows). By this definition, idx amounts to 0.44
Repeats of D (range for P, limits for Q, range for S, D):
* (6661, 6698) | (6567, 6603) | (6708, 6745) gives -39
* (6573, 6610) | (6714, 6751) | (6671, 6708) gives 82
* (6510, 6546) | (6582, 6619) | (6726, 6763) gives -4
